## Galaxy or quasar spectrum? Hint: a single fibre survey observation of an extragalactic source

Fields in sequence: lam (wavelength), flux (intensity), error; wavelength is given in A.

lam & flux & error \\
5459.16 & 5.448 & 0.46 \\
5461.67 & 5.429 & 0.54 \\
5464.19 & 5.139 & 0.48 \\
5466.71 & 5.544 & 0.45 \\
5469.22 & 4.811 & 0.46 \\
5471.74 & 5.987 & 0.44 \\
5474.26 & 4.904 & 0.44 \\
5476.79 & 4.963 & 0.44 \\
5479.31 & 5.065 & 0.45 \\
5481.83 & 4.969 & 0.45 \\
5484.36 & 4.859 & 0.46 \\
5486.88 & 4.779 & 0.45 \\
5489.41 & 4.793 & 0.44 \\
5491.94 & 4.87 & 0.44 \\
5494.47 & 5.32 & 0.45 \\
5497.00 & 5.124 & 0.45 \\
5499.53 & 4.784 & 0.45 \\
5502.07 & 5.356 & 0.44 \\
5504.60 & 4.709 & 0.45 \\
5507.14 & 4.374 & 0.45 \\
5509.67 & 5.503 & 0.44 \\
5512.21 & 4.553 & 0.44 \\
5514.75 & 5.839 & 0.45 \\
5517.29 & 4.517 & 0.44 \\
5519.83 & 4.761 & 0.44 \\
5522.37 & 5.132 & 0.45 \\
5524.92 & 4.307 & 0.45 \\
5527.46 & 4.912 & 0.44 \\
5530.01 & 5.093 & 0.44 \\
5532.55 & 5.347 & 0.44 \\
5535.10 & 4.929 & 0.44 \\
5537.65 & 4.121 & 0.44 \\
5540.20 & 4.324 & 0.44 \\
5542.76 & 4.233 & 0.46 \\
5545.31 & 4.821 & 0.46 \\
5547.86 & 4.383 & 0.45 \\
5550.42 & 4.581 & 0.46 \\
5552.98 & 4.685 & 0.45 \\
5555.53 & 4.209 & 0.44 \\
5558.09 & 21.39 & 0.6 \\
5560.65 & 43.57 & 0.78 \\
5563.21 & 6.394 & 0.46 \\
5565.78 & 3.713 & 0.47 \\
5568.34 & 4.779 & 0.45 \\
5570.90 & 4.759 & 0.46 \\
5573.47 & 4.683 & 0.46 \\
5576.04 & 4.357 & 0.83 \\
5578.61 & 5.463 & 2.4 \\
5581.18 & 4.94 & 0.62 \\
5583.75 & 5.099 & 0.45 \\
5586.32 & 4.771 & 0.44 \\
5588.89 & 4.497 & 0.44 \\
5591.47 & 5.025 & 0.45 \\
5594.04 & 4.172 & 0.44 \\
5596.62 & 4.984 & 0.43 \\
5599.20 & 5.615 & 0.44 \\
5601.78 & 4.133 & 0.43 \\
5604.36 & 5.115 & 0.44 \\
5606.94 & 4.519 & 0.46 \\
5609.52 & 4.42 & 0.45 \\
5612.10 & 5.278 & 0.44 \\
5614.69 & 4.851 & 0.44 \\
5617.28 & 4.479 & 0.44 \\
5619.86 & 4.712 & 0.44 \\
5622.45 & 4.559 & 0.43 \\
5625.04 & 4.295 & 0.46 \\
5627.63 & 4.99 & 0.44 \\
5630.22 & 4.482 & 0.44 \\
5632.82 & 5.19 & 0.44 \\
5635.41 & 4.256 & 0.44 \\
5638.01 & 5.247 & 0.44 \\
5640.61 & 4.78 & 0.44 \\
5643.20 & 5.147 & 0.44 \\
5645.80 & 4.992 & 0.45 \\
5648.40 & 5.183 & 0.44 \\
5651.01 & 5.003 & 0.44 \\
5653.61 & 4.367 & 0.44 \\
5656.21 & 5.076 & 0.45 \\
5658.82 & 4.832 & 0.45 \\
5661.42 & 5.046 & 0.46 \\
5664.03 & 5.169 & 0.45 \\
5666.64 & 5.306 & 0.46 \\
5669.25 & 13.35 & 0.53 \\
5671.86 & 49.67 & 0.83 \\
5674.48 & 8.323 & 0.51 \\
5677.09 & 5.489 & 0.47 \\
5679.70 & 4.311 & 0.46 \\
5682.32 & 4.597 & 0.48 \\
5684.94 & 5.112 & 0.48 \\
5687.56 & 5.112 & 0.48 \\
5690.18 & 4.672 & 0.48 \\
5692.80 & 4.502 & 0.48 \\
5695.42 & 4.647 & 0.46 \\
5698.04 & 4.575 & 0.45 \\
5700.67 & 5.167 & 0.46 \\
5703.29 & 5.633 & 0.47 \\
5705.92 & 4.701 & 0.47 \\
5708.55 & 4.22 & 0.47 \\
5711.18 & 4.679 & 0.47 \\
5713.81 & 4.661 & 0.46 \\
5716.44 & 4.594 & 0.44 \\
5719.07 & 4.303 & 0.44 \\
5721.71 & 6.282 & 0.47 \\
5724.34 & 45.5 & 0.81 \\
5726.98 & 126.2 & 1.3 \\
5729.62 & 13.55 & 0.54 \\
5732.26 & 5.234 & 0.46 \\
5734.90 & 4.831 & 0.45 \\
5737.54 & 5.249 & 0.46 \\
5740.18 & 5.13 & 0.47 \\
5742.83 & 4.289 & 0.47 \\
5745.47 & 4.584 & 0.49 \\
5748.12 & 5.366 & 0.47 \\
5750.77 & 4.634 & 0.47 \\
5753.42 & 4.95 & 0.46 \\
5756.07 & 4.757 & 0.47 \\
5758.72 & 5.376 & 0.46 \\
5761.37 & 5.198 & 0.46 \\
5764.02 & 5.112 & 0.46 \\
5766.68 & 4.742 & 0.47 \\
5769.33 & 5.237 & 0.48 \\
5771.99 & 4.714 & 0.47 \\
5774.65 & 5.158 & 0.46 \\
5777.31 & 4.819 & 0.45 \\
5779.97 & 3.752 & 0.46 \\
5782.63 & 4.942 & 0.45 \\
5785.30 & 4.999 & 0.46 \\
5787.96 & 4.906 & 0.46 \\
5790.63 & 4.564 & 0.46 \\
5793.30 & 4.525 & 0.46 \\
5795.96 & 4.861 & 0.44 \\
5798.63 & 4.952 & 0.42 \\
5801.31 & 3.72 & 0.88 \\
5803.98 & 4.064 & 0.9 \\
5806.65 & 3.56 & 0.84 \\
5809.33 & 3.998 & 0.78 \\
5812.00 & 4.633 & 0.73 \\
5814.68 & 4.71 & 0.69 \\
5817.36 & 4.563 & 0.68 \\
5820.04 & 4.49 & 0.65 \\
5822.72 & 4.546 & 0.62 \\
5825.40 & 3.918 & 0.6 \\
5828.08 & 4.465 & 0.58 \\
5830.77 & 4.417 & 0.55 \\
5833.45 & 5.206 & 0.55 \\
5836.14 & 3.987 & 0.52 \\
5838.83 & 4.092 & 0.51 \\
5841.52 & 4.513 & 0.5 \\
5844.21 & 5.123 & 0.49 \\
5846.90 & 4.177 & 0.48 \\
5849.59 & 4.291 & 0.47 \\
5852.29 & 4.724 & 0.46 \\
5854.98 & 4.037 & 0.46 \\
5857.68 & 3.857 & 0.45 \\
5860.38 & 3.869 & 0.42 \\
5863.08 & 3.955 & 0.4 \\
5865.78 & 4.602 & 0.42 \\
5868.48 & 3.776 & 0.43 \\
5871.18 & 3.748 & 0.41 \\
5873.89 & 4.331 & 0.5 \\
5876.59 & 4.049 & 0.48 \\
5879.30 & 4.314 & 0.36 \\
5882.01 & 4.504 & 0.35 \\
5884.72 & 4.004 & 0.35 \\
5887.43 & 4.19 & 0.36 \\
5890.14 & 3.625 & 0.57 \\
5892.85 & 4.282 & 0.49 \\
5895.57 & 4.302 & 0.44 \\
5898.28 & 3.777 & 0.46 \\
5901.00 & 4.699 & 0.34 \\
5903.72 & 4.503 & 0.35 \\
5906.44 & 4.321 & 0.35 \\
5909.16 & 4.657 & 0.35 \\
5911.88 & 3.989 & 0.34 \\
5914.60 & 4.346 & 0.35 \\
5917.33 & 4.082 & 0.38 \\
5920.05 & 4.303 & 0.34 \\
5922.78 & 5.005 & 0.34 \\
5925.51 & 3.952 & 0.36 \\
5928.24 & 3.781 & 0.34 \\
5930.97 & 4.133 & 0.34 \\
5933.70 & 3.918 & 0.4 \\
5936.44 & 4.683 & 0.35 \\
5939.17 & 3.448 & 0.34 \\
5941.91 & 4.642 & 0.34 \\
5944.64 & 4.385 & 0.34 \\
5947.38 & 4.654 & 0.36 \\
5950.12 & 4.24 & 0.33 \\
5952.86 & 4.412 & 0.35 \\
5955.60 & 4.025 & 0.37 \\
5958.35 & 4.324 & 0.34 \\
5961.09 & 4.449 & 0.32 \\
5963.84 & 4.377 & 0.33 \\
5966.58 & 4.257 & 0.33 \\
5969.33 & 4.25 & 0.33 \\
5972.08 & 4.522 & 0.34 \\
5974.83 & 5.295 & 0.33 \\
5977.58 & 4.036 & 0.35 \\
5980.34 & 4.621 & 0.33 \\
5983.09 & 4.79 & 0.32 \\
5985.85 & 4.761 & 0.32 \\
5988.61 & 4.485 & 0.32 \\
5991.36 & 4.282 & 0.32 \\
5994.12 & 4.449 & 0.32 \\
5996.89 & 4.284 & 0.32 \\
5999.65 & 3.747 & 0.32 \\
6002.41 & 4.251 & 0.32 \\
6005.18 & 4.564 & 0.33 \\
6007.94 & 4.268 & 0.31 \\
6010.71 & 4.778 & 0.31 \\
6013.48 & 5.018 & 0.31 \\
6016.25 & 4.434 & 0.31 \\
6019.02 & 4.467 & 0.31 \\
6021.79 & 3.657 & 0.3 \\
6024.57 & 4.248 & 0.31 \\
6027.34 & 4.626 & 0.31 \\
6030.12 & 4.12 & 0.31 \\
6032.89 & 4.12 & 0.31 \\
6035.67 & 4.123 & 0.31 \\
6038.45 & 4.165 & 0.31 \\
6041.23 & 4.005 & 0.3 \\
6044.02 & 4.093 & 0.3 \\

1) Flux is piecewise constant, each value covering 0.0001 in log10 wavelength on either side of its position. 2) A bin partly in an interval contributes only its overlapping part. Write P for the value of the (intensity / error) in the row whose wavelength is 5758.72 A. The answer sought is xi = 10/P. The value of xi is 0.9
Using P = 12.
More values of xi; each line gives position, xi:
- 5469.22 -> 1.0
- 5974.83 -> 0.6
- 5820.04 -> 1.4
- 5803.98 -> 2.2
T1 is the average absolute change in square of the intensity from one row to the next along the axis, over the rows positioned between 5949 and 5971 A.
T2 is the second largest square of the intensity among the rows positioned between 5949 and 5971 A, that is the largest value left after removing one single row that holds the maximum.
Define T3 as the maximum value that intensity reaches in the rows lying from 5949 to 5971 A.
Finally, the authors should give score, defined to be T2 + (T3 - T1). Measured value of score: 22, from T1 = 1.4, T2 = 19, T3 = 4.449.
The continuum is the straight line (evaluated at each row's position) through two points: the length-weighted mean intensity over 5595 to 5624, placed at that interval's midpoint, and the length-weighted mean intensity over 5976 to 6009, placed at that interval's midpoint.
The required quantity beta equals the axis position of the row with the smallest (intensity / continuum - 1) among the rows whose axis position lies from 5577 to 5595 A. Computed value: 5594.04 A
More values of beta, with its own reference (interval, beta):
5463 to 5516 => 5507.14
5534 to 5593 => 5565.78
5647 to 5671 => 5653.61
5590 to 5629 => 5601.78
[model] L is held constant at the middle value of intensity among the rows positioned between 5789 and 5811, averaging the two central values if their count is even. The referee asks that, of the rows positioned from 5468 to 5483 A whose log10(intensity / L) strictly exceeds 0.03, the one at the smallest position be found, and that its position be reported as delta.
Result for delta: 5469.22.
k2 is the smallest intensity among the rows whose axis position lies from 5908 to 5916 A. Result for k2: 3.989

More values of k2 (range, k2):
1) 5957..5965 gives 4.324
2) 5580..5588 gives 4.771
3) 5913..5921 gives 4.082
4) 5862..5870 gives 3.776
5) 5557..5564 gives 6.394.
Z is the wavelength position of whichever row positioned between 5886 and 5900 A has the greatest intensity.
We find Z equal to 5895.57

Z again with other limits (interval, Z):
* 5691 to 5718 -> 5703.29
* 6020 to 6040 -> 6027.34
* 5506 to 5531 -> 5514.75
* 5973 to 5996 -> 5974.83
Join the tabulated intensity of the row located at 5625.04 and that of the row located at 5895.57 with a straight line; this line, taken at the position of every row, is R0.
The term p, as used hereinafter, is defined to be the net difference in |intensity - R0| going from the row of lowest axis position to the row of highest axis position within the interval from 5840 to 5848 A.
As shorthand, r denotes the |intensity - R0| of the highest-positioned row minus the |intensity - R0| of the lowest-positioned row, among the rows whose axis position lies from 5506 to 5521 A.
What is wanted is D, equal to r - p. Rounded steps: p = -0.09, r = 0.39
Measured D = 0.5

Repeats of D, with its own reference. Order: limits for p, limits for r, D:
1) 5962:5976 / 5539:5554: -0.6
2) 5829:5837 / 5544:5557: -0.6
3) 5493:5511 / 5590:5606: -0.1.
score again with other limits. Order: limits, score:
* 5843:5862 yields 24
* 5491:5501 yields 28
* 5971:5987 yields 23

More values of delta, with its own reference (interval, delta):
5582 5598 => 5583.75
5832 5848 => 5833.45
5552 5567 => 5552.98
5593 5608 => 5596.62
